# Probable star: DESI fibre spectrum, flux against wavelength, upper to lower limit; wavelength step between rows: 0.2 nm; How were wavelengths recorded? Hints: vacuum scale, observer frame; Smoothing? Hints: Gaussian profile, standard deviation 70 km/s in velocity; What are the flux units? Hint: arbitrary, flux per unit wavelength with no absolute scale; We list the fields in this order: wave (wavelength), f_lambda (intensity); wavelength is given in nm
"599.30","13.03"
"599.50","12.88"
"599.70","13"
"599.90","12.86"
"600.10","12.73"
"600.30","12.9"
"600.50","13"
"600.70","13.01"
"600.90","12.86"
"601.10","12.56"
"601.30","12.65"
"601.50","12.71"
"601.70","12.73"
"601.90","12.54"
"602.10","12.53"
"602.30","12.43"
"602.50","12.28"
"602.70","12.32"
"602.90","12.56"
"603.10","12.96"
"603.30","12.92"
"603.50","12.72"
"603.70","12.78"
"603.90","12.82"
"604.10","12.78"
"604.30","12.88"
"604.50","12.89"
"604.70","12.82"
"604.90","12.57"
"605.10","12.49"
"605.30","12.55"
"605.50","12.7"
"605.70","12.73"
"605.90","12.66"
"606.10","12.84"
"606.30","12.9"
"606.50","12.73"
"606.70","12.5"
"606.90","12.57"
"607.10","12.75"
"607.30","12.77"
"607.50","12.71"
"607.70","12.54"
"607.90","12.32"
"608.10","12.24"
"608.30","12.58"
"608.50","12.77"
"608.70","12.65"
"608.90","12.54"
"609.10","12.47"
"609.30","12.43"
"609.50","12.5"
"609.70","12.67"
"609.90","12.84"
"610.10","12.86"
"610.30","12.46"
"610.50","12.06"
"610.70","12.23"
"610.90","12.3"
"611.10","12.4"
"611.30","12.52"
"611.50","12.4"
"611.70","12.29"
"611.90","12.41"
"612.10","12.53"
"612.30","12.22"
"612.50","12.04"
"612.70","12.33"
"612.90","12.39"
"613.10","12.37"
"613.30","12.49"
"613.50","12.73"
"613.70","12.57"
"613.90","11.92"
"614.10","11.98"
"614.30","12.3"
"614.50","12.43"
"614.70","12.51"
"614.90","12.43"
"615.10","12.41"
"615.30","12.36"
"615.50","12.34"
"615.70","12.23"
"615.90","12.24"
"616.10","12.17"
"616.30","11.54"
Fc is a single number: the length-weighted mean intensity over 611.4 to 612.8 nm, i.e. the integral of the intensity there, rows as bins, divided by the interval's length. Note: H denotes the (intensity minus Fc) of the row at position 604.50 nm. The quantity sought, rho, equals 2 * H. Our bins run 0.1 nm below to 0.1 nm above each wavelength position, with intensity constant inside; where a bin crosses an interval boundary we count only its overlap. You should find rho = 1.15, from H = 0.57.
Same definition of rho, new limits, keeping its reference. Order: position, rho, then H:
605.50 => 0.77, 0.38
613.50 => 0.83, 0.41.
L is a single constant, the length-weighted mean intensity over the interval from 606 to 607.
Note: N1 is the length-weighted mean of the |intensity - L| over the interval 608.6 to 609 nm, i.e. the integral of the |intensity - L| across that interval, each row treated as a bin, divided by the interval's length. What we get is 0.11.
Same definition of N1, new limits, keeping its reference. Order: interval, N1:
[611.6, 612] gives 0.36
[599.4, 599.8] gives 0.23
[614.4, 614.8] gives 0.24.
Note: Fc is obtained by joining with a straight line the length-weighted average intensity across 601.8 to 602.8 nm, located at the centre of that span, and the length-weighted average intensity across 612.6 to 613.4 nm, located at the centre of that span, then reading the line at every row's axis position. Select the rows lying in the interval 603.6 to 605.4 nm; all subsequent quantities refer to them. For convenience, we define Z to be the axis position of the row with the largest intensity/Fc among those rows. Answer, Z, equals 604.50 nm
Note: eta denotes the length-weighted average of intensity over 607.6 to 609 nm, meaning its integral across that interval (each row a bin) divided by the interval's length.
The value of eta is 12.5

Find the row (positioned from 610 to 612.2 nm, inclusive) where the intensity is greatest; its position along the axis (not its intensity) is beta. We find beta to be 610.10 nm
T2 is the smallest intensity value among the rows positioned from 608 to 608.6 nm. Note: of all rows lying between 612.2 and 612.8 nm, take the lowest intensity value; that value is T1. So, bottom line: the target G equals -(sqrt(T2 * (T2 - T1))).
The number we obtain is -1.6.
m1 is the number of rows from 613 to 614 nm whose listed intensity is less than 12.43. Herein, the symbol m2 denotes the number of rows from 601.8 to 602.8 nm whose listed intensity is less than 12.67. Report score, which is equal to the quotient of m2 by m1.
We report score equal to 2.5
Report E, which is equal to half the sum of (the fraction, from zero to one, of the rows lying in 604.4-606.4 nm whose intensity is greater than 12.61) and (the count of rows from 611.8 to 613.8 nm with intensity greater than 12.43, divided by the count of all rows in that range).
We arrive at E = 0.55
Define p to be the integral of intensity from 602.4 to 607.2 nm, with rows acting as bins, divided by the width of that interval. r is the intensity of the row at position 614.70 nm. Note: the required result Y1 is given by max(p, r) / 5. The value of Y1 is 2.54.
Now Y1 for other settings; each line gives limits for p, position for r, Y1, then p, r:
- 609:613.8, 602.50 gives 2.49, 12.4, 12.28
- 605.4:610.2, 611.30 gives 2.53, 12.6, 12.52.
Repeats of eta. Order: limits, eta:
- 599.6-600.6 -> 12.9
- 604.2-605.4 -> 12.7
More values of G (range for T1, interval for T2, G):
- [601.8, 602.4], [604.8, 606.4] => -0.9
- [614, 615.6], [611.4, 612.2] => -2.0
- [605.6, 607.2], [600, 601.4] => -0.9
